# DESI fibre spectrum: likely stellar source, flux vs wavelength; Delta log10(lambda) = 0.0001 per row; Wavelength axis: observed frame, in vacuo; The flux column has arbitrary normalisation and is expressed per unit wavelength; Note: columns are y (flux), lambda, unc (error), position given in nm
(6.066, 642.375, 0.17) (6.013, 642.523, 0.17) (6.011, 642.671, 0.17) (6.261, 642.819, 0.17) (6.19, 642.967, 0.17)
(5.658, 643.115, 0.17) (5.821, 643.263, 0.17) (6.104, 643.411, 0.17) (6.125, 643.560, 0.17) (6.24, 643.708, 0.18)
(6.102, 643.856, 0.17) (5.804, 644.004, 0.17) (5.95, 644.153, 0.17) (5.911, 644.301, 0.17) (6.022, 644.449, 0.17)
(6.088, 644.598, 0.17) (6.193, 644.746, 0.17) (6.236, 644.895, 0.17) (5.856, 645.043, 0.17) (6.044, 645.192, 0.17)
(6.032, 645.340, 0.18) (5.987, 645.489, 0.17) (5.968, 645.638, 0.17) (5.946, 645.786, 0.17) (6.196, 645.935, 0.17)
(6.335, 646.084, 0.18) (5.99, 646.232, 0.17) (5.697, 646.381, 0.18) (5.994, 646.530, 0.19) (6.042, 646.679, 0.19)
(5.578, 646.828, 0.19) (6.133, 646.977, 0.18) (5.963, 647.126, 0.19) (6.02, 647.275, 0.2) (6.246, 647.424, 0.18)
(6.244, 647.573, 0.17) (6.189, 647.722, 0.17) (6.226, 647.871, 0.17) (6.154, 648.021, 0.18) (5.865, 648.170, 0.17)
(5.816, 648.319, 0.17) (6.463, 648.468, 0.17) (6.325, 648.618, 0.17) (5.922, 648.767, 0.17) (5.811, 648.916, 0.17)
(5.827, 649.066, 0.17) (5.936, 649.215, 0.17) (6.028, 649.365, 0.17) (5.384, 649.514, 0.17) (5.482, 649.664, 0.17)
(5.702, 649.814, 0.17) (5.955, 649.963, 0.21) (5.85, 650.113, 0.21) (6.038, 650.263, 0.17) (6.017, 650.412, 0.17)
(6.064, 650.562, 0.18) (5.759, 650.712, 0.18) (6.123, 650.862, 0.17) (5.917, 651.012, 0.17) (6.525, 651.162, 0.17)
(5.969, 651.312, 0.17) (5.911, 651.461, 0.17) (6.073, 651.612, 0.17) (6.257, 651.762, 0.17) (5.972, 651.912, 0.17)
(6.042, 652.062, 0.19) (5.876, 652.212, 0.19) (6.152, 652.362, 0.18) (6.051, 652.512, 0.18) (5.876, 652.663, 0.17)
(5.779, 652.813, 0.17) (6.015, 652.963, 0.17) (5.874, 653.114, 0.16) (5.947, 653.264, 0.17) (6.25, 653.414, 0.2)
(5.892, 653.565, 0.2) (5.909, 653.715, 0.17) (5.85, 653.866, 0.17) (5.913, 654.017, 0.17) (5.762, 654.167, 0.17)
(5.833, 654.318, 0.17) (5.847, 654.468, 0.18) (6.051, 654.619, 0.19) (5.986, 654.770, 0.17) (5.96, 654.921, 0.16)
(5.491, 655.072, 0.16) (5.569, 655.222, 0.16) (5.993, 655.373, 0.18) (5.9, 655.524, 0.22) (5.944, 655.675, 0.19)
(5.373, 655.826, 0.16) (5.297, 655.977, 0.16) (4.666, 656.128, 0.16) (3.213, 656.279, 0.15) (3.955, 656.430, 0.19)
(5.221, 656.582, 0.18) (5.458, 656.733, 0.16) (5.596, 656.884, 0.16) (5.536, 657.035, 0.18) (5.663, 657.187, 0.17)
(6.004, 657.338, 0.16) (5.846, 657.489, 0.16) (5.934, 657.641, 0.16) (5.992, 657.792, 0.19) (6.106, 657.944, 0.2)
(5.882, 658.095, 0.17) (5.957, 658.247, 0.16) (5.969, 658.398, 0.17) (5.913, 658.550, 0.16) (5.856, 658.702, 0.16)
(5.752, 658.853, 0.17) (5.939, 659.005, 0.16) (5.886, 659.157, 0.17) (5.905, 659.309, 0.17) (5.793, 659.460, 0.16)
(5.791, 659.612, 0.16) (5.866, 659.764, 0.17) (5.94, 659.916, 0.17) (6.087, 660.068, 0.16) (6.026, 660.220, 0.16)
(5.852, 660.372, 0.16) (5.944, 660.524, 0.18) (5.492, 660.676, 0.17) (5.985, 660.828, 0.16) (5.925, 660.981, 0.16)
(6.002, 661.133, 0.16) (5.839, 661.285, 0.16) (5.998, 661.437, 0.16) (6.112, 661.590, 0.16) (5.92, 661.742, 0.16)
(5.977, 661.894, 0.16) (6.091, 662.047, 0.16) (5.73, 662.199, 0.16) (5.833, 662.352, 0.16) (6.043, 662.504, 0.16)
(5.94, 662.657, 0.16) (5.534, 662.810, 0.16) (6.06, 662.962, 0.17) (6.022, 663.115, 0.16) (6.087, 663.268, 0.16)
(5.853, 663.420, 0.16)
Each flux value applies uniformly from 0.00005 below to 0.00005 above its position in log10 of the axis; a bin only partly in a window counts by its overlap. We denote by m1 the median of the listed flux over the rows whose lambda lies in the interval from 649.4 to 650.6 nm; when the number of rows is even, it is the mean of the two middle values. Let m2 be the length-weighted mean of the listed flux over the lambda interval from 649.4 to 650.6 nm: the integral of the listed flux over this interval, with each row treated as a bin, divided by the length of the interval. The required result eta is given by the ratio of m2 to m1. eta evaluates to 0.985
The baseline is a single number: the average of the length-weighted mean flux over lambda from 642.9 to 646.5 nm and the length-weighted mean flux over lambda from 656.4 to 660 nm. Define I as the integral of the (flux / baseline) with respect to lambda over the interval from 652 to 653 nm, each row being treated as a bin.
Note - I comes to 1.01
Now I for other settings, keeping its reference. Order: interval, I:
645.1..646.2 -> 1.13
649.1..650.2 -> 1.08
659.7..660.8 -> 1.10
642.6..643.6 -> 1.02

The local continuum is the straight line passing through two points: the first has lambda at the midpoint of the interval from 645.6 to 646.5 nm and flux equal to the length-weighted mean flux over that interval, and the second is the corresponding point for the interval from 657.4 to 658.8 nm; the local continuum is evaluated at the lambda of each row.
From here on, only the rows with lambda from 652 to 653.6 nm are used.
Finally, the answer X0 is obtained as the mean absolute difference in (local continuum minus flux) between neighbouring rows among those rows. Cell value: 0.192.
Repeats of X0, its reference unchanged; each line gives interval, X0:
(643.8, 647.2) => 0.183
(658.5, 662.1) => 0.132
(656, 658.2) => 0.386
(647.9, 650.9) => 0.216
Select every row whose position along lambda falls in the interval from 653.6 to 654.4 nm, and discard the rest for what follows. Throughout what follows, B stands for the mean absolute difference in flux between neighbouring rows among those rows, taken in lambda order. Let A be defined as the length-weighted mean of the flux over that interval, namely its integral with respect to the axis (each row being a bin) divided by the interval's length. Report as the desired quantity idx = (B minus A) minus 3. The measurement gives -8.77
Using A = 5.86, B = 0.09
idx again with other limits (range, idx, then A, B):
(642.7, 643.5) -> -8.74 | 6.01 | 0.26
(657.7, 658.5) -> -8.87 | 5.98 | 0.11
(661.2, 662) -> -8.84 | 5.97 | 0.13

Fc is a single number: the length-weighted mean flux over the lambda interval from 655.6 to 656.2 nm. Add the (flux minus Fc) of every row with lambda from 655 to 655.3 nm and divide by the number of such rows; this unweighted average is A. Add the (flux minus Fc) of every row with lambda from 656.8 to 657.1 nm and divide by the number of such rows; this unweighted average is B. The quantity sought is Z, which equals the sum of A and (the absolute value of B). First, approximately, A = 0.21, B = 0.24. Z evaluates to 0.45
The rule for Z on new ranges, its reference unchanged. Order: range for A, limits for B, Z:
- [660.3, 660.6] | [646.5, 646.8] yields 1.27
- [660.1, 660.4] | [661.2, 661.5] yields 1.21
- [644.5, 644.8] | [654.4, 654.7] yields 1.44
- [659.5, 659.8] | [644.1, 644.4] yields 1.11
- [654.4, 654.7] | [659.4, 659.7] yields 1.09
